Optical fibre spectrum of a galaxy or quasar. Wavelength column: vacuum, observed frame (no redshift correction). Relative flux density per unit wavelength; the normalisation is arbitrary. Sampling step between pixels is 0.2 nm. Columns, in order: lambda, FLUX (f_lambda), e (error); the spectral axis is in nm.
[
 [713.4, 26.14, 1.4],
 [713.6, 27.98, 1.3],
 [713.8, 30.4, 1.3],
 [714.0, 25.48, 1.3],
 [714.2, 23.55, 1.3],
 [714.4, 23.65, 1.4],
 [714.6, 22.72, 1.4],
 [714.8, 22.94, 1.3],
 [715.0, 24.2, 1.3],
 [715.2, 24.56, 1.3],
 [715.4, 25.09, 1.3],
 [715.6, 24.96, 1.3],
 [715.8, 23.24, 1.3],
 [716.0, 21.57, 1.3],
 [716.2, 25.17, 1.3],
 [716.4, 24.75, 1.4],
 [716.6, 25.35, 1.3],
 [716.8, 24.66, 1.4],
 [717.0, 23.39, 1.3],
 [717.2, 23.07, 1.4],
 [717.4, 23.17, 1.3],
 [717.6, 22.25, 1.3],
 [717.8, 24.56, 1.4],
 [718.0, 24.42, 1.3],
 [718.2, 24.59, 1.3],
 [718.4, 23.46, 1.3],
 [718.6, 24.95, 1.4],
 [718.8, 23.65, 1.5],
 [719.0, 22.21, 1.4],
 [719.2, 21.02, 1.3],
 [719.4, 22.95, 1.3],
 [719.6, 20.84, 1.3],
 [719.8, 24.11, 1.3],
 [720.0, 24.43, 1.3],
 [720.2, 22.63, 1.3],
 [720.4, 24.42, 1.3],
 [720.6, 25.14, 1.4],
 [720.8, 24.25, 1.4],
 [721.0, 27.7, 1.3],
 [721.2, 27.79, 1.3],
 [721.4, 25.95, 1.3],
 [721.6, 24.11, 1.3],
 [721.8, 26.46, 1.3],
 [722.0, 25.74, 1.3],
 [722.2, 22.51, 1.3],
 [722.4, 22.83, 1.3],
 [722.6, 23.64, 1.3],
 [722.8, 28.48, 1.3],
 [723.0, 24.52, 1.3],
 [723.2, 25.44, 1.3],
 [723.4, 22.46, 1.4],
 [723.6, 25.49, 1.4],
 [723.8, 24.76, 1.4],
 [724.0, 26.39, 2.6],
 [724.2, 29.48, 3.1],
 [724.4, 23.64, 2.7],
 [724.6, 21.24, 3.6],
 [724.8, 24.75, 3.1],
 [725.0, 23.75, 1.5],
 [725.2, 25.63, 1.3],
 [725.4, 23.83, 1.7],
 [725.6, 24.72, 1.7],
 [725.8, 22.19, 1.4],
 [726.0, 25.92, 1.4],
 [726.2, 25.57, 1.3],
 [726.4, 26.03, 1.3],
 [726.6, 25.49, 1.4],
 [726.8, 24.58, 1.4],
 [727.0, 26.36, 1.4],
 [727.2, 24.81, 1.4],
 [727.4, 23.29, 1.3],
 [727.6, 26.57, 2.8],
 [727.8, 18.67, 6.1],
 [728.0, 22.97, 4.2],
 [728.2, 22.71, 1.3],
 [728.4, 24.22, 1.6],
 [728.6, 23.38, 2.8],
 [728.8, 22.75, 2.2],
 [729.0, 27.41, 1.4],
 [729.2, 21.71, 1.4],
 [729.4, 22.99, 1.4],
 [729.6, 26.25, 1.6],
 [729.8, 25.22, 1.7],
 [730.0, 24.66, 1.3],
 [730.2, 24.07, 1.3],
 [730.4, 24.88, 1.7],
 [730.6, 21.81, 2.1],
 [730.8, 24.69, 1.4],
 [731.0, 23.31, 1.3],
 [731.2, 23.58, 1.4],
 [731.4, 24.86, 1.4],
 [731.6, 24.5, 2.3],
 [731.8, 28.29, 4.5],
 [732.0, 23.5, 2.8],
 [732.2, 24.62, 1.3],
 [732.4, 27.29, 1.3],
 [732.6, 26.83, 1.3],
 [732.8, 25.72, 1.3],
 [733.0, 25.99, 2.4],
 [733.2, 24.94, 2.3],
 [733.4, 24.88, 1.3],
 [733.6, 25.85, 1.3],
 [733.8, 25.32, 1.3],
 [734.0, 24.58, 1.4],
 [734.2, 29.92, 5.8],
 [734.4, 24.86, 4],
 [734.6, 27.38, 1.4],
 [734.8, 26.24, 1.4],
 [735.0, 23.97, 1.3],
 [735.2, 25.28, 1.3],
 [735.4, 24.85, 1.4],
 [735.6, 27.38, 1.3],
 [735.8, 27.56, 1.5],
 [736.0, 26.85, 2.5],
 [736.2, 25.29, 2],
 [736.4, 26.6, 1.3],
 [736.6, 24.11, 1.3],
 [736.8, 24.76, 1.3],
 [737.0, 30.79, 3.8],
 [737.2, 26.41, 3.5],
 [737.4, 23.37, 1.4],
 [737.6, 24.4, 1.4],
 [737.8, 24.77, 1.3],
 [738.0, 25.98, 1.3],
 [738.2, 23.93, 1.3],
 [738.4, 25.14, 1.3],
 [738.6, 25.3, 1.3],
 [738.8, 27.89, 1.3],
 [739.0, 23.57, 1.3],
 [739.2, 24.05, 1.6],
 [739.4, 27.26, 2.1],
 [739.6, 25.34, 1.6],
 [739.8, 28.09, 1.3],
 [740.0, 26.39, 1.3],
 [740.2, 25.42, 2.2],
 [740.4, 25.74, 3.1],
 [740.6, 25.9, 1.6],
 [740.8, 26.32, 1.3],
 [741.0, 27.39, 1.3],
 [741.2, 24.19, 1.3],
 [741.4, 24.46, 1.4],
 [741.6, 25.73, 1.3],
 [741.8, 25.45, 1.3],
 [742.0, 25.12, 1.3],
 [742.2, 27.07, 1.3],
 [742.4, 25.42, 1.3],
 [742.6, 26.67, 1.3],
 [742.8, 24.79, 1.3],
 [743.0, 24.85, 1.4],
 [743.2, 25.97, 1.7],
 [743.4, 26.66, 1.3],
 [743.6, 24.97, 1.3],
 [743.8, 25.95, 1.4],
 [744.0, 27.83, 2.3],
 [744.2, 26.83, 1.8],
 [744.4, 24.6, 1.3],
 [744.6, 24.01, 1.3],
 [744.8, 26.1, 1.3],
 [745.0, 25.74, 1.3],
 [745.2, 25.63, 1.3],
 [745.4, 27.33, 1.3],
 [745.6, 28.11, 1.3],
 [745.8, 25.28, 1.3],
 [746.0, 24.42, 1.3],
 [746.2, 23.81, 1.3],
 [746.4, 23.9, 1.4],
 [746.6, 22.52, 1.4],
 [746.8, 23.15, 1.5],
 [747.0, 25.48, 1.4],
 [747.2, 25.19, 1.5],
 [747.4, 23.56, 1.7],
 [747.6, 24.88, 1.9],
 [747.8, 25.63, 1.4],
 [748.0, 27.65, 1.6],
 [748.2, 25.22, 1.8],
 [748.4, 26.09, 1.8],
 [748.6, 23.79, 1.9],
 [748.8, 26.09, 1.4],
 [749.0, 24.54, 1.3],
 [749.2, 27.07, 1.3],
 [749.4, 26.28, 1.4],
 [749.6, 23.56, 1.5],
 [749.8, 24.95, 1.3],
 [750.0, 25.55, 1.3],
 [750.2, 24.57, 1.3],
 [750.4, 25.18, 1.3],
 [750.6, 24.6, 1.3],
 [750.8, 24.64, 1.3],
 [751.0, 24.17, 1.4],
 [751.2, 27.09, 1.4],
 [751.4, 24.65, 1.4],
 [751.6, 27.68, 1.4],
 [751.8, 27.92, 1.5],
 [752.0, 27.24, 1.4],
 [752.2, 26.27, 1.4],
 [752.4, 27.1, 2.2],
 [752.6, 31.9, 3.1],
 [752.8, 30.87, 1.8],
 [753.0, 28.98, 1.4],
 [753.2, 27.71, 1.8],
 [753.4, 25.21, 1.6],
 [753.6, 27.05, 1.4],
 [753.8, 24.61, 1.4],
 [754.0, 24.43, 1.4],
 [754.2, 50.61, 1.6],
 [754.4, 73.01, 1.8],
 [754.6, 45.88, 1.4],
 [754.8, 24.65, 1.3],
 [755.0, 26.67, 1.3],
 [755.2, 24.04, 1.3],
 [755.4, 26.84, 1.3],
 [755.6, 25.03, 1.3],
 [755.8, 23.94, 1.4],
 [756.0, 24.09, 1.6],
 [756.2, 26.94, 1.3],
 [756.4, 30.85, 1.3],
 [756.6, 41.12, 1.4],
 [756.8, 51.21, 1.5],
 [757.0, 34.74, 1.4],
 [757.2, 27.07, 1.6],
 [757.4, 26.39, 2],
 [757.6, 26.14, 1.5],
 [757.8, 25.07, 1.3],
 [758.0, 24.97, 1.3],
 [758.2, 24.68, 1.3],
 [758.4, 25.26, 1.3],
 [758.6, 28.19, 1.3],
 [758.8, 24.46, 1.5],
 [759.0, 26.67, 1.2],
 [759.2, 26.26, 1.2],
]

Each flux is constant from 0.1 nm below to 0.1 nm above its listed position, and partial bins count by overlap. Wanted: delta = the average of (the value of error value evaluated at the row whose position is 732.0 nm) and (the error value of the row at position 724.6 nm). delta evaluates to 3.20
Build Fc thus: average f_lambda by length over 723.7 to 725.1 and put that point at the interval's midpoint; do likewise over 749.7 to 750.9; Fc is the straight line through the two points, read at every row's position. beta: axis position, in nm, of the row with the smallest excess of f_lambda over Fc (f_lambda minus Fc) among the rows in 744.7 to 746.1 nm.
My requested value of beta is 746.0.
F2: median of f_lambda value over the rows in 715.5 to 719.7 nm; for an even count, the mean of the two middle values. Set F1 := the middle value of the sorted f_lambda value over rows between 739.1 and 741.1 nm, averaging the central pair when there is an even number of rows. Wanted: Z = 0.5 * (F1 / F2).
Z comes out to 0.556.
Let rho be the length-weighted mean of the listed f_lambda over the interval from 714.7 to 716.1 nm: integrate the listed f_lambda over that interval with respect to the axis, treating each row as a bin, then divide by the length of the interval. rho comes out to 23.8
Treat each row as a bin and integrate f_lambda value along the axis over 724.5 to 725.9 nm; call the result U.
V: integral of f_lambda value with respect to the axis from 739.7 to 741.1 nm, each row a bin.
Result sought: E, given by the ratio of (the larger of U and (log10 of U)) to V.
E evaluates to 0.90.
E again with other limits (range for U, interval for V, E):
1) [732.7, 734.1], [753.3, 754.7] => 0.65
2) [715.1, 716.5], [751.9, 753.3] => 0.85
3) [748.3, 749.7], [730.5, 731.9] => 1.04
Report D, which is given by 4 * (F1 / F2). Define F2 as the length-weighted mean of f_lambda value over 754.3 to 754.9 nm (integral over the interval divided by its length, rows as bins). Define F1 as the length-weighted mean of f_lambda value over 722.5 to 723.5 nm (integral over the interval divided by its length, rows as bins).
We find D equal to 2.1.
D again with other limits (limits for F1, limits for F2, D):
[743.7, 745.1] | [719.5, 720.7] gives 4.4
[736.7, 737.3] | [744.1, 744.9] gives 4.3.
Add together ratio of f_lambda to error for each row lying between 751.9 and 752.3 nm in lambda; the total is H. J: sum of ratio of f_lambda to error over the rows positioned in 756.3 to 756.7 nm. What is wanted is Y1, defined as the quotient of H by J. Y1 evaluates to 0.72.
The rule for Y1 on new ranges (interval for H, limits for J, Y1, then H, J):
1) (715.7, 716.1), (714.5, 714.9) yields 1.02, 34.5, 34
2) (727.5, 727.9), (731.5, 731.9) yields 0.74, 12.5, 17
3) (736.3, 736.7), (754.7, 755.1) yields 0.99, 39.0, 39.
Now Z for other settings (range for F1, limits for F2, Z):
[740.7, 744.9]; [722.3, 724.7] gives 0.522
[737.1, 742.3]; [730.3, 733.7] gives 0.511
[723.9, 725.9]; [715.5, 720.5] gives 0.513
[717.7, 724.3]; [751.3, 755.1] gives 0.448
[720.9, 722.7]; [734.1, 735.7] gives 0.500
